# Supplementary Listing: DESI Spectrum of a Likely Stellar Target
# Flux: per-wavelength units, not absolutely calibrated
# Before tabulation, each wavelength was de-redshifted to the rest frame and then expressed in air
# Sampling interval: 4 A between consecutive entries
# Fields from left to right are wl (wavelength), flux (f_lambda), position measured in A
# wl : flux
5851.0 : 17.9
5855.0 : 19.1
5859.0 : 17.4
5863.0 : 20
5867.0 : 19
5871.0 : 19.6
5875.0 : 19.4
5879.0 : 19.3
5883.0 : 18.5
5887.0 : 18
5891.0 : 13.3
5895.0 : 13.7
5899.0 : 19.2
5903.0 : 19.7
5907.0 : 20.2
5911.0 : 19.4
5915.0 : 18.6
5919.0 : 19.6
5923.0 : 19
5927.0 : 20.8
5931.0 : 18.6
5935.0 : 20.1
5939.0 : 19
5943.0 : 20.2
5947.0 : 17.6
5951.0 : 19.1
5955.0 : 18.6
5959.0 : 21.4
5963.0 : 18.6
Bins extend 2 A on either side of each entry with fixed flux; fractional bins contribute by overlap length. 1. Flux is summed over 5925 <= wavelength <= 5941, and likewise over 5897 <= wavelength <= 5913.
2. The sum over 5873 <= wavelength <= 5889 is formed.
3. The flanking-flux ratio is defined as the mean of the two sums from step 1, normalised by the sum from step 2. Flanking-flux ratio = 1.04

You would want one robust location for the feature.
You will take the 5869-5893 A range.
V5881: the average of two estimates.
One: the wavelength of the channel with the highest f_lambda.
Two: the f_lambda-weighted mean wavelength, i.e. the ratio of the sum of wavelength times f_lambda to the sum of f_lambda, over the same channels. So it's 5875.7 A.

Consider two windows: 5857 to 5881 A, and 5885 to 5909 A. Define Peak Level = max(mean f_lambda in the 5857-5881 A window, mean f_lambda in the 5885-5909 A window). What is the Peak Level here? 19.1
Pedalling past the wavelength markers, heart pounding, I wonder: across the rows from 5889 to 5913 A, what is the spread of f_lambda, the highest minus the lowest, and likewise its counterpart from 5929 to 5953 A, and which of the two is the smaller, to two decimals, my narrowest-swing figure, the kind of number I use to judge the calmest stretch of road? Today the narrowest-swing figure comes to 2.60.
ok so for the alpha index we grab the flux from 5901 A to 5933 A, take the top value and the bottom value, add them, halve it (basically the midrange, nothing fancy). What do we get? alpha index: 19.7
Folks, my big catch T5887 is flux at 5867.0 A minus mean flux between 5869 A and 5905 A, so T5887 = 1.1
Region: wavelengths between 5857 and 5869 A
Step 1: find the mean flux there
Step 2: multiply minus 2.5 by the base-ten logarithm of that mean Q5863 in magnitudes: -3.19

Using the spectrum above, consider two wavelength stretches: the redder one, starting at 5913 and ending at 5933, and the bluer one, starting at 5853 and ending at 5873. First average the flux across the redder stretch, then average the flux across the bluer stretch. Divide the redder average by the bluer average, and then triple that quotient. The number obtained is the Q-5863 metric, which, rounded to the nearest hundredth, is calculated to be 3.05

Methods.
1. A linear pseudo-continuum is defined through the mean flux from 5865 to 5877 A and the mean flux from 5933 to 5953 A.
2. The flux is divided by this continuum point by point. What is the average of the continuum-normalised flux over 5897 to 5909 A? 1.02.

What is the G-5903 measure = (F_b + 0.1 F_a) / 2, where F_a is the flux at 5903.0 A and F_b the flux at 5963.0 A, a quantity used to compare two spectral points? 10.3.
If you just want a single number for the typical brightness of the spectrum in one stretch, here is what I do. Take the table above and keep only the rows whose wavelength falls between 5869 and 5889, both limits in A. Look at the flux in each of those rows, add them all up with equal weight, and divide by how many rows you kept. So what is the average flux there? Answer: 19.0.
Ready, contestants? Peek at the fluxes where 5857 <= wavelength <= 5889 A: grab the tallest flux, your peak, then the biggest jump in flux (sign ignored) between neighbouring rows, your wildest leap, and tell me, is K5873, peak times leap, 52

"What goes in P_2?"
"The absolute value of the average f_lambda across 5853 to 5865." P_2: 18.8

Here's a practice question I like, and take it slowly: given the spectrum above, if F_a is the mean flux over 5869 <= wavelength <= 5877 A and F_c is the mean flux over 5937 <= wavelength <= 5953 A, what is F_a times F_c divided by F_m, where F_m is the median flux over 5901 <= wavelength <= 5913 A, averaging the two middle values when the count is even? 18.78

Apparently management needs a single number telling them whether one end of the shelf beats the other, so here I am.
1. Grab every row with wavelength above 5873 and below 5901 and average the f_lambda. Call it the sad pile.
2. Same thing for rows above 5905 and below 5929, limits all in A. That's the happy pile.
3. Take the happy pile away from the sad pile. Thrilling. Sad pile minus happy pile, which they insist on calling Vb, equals -2.3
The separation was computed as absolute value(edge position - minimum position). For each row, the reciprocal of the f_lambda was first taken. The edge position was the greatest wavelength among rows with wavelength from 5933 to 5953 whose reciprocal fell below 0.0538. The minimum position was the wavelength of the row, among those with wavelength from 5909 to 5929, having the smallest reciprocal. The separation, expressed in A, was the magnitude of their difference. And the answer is 24 A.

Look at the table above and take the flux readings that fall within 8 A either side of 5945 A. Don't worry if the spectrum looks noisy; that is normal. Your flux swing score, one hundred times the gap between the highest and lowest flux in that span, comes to 260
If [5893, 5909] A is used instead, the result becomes 650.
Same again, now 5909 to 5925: 100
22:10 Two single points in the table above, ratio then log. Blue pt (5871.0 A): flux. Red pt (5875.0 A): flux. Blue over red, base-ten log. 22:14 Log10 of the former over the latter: 0.00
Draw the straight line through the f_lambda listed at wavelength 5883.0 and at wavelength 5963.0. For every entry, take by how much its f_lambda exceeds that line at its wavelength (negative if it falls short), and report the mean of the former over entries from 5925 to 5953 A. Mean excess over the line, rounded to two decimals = 0.77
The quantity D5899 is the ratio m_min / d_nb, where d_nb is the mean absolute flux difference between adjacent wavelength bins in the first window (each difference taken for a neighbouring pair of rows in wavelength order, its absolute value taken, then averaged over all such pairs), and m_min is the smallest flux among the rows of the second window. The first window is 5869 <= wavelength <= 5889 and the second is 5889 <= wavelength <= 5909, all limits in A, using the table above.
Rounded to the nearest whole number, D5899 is 33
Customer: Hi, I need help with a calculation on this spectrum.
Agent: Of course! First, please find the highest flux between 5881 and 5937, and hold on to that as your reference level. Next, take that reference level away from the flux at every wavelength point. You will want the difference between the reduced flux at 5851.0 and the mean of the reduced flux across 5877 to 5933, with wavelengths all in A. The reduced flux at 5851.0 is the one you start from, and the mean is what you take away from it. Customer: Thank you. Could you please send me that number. -0.5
